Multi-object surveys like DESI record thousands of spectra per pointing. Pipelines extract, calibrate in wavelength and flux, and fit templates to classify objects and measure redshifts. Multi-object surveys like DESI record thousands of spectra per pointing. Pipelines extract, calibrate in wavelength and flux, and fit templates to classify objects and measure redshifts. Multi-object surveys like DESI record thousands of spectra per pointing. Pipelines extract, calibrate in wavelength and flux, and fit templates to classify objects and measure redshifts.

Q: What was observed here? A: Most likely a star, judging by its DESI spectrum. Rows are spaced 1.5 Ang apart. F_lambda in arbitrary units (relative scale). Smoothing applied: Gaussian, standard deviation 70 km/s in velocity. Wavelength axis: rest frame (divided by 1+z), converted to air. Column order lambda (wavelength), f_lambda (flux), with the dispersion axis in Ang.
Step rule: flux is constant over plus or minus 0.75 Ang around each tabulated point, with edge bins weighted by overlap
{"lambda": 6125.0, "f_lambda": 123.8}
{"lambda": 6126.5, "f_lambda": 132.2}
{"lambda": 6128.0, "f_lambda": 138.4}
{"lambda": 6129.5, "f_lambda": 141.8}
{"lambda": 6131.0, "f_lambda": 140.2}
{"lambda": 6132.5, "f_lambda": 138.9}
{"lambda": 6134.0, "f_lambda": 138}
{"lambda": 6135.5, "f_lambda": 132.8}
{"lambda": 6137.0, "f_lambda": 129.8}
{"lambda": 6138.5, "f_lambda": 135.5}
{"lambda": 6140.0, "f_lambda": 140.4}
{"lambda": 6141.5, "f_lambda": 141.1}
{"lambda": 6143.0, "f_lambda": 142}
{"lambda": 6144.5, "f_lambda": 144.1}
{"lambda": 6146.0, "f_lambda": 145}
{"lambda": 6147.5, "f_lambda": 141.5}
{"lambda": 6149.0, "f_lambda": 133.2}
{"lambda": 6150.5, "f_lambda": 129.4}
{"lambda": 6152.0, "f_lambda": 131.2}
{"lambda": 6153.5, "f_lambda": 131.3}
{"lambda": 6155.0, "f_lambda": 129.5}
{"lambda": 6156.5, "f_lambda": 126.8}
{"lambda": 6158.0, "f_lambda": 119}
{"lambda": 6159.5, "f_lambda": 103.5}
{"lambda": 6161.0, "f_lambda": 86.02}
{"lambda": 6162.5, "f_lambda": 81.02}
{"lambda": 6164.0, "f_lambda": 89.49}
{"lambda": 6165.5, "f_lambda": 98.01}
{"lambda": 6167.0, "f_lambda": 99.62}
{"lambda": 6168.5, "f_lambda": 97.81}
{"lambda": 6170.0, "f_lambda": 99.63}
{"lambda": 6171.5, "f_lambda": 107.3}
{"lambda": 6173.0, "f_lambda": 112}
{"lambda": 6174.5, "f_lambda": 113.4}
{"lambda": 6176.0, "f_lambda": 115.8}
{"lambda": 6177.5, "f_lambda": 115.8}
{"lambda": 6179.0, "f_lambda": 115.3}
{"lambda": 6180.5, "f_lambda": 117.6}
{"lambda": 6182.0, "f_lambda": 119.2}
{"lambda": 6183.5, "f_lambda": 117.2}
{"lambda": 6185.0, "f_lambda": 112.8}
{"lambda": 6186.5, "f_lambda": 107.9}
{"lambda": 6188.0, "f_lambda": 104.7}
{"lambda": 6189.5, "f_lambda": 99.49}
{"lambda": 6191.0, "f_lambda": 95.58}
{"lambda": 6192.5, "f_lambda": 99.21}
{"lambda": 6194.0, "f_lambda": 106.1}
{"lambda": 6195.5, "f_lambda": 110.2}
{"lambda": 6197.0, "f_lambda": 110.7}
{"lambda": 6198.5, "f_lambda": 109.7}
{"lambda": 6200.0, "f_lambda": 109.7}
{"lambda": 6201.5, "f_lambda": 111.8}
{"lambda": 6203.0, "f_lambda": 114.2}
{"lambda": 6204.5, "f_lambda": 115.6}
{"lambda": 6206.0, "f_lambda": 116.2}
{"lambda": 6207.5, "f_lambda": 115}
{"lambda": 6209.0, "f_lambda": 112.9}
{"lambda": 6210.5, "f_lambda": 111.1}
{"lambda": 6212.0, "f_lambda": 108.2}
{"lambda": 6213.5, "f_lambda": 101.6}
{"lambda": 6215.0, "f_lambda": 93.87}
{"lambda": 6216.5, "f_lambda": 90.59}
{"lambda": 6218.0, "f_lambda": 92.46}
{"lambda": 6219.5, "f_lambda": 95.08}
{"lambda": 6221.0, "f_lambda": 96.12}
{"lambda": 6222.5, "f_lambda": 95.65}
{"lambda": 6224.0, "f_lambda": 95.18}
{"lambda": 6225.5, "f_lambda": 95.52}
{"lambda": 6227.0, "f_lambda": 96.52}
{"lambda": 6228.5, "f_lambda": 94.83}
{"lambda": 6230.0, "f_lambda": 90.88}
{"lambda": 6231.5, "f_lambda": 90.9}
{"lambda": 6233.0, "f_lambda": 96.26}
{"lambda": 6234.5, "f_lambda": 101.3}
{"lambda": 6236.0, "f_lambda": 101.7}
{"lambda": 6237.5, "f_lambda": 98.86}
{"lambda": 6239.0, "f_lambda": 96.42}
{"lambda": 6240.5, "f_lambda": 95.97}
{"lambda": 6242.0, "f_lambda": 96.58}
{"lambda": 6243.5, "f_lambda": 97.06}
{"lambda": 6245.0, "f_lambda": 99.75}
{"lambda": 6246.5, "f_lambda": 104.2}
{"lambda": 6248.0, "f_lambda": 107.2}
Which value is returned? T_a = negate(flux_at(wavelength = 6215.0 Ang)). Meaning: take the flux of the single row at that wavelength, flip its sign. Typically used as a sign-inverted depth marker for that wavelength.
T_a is -94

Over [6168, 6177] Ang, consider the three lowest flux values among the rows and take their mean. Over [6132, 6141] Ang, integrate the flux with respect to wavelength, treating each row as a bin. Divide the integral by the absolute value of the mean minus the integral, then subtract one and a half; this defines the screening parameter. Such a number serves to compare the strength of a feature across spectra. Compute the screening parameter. -0.409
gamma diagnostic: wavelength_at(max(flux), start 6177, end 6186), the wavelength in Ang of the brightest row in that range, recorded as 6182.0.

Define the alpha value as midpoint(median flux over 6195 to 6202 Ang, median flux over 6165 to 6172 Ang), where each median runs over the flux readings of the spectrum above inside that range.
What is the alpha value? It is 105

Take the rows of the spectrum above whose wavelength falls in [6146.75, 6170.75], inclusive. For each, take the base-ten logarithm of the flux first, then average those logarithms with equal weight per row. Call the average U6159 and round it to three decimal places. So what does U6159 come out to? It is 2.044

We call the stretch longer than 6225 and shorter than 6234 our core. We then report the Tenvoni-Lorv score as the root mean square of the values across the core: 94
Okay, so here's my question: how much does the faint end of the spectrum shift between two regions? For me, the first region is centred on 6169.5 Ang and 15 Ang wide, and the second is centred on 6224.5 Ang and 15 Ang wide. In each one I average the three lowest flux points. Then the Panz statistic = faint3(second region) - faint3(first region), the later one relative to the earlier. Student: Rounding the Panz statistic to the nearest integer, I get 2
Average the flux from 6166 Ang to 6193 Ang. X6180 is 108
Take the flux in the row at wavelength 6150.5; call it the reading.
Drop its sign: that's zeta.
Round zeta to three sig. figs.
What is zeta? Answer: 129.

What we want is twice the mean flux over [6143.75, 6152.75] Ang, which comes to 275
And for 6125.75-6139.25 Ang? 273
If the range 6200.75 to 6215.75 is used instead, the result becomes 220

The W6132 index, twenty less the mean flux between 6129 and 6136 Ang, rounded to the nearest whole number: -118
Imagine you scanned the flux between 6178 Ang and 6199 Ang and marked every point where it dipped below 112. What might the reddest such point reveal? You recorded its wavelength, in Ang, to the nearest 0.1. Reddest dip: 6198.5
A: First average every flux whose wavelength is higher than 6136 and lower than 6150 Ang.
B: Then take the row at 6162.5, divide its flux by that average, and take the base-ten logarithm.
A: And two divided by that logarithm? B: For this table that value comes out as -9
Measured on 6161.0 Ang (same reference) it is -10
